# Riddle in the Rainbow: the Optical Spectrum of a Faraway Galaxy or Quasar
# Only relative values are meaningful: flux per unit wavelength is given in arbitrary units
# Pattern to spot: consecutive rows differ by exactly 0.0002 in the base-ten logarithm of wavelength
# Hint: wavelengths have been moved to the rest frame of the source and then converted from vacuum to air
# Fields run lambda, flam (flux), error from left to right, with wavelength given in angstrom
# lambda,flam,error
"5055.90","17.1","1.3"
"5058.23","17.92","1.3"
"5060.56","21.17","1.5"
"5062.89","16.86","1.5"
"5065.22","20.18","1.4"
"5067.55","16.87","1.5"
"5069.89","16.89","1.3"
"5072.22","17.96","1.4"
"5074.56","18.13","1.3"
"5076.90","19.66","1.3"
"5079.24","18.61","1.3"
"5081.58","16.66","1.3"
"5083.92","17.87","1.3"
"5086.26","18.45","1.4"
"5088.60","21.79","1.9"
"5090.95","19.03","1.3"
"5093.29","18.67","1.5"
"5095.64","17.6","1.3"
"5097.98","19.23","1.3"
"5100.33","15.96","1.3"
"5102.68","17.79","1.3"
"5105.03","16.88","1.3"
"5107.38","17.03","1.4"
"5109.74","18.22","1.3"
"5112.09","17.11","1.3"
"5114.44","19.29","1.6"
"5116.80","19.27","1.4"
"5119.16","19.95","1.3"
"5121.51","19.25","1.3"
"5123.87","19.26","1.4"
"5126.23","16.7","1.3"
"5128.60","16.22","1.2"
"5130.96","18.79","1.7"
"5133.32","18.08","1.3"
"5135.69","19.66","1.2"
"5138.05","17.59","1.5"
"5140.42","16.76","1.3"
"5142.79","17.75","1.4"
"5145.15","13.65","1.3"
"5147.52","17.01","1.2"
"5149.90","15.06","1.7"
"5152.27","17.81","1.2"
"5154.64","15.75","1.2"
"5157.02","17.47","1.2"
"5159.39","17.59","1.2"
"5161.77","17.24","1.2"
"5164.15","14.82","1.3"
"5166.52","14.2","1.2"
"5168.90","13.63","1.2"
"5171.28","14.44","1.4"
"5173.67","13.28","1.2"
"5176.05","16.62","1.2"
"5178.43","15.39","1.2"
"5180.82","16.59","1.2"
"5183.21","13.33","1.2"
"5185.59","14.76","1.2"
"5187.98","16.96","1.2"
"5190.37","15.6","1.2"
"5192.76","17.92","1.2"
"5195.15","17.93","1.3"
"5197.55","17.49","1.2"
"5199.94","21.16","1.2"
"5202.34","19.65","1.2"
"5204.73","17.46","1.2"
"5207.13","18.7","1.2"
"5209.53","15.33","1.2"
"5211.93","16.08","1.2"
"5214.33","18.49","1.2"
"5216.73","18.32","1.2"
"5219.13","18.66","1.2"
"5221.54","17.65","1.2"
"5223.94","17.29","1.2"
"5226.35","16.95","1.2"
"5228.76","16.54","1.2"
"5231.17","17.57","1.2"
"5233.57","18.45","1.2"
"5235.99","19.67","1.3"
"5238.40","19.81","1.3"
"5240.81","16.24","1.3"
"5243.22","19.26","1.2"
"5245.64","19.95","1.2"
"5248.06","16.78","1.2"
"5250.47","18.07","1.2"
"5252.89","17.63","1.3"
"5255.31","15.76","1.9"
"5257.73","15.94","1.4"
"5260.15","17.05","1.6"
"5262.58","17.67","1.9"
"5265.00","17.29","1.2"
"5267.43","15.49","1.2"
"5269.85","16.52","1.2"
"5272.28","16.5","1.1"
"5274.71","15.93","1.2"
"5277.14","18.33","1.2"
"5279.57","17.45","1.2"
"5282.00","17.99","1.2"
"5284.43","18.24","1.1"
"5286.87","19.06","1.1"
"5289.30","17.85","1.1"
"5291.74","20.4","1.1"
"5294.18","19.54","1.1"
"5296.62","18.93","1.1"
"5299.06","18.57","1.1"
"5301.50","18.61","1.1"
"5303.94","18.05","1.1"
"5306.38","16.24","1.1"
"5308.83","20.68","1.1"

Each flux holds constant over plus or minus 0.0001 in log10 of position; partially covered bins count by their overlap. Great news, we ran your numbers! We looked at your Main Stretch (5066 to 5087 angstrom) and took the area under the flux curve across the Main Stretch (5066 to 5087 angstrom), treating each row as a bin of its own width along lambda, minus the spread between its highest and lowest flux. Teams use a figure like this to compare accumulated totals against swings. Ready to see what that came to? 374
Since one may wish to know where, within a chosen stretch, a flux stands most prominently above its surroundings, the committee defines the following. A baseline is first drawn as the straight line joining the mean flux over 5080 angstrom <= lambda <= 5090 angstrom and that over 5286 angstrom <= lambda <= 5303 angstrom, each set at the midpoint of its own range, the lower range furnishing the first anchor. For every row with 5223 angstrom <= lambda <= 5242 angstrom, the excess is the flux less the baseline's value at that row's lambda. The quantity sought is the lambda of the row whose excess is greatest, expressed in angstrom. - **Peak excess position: 5238.40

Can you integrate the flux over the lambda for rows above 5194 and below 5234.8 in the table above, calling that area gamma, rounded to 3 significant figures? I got 729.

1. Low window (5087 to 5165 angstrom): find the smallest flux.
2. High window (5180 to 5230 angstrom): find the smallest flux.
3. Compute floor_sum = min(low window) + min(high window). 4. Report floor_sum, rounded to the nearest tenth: 27.0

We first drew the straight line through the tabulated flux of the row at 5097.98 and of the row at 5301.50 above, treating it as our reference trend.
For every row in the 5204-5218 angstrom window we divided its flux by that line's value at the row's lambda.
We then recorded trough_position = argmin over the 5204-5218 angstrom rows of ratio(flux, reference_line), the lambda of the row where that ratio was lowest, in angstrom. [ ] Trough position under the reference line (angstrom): 5209.53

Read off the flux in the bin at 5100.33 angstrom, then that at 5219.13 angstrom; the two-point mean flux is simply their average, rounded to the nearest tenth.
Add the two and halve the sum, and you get 17.3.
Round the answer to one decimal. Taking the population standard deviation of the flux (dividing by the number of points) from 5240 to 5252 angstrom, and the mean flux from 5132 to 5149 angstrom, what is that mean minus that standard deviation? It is 15.8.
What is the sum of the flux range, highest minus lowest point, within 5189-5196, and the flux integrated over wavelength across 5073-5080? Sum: 134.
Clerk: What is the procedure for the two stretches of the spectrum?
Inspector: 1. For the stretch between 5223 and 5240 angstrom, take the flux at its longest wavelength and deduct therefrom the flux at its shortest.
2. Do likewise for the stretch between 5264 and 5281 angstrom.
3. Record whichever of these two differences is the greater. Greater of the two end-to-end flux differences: 2.5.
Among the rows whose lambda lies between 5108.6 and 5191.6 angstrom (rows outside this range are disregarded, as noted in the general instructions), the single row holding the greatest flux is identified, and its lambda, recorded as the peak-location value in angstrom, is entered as 5119.16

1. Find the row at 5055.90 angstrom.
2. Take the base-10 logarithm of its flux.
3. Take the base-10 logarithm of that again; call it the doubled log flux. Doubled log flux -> 0.091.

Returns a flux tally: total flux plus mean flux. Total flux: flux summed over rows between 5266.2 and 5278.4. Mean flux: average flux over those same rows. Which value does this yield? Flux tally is 99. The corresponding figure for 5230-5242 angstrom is 110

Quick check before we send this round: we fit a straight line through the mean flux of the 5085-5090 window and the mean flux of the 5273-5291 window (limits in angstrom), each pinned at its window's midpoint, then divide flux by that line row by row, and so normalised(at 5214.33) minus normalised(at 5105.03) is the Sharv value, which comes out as 0.14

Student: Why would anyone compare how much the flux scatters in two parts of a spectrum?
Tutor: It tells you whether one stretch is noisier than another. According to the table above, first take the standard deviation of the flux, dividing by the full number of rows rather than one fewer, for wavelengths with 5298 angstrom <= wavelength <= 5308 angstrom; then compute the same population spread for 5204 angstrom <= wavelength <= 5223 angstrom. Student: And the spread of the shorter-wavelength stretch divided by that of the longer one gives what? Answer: 1.22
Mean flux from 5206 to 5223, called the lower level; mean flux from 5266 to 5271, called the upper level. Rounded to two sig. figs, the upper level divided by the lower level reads 0.91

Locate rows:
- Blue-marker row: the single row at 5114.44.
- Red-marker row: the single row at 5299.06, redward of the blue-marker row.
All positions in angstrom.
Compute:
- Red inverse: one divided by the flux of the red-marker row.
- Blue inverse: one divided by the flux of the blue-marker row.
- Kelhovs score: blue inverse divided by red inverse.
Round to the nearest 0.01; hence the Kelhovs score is 0.96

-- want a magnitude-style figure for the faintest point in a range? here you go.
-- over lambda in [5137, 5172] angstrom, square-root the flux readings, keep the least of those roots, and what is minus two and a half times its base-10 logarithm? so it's -1.42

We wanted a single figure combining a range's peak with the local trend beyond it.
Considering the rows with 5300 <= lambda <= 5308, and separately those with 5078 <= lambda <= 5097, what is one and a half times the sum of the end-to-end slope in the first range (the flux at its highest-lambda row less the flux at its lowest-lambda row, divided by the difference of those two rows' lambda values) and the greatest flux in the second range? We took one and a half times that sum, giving 32.0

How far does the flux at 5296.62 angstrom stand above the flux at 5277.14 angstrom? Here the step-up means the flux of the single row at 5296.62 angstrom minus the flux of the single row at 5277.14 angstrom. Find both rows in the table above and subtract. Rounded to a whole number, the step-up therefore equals 1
